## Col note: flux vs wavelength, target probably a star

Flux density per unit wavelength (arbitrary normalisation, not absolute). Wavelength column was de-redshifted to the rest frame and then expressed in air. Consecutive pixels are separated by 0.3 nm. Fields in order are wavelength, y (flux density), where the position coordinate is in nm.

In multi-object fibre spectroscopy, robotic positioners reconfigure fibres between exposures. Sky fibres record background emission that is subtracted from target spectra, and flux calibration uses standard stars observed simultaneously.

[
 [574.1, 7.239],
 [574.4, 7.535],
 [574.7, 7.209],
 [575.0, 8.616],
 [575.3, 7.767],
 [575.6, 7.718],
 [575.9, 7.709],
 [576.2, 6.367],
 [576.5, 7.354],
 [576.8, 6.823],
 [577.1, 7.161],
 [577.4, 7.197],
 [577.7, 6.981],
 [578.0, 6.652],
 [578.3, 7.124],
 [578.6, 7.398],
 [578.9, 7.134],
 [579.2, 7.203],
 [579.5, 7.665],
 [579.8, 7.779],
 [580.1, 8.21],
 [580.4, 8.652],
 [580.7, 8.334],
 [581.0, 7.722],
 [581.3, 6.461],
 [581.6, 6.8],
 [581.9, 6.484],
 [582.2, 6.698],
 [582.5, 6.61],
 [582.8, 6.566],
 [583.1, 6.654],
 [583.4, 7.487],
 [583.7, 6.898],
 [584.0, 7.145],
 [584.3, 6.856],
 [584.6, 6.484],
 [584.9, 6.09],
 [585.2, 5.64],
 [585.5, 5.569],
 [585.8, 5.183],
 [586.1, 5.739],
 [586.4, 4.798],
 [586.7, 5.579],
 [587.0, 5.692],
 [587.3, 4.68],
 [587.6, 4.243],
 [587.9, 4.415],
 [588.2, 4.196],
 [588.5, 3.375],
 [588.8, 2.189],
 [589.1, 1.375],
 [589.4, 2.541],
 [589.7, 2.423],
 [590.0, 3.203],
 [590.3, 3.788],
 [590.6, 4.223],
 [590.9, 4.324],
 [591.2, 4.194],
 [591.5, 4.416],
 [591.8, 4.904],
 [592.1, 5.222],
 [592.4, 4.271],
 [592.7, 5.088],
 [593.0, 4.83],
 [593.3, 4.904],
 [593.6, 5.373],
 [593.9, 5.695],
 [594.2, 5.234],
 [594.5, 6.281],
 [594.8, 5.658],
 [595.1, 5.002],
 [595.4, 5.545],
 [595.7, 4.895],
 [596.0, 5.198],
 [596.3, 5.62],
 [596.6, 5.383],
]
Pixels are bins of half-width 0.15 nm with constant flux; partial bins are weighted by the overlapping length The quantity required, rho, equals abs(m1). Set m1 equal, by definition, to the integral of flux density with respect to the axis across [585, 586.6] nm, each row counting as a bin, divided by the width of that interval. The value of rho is 5.4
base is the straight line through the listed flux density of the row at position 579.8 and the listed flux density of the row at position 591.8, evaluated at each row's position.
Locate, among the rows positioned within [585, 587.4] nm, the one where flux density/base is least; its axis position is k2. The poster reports 586.4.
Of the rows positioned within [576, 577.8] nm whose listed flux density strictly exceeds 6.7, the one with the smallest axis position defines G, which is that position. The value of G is 576.5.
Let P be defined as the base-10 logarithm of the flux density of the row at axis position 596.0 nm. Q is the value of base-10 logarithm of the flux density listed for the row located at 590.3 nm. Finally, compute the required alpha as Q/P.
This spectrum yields 0.81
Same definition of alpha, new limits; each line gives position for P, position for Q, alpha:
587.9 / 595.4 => 1.15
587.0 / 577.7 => 1.12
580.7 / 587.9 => 0.70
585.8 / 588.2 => 0.87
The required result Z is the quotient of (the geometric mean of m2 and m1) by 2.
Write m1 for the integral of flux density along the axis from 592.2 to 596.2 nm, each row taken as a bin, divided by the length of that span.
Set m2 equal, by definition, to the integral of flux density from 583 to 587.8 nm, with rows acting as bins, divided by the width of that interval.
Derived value 2.78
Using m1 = 5.2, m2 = 5.9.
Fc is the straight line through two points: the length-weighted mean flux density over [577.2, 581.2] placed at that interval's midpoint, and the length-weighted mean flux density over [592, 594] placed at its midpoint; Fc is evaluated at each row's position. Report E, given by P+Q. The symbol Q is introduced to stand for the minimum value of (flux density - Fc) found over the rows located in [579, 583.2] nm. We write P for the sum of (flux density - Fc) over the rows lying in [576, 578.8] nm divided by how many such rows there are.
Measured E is -1.5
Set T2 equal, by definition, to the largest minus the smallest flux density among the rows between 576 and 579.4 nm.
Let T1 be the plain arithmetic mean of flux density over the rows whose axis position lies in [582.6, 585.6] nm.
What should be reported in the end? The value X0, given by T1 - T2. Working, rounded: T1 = 7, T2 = 1.03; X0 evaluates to 5.5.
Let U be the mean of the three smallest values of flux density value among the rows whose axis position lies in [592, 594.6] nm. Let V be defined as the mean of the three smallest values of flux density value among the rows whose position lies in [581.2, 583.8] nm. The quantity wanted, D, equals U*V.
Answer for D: 30.4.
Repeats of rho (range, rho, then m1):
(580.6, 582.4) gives 7.0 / 7.0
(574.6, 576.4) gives 7.6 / 7.6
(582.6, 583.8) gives 6.9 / 6.9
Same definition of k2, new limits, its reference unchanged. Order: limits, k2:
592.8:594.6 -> 593.0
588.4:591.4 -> 589.1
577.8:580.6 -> 578.0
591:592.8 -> 591.2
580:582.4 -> 581.3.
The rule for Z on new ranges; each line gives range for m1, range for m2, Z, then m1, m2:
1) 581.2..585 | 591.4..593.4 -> 2.84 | 6.7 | 4.8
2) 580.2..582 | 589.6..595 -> 2.96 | 7.5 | 4.7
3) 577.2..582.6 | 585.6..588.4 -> 3.00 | 7.3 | 4.9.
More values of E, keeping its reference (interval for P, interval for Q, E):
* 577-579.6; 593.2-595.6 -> -0.6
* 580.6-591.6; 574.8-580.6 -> -2.7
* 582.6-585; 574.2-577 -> -1.6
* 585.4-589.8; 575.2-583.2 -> -3.6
